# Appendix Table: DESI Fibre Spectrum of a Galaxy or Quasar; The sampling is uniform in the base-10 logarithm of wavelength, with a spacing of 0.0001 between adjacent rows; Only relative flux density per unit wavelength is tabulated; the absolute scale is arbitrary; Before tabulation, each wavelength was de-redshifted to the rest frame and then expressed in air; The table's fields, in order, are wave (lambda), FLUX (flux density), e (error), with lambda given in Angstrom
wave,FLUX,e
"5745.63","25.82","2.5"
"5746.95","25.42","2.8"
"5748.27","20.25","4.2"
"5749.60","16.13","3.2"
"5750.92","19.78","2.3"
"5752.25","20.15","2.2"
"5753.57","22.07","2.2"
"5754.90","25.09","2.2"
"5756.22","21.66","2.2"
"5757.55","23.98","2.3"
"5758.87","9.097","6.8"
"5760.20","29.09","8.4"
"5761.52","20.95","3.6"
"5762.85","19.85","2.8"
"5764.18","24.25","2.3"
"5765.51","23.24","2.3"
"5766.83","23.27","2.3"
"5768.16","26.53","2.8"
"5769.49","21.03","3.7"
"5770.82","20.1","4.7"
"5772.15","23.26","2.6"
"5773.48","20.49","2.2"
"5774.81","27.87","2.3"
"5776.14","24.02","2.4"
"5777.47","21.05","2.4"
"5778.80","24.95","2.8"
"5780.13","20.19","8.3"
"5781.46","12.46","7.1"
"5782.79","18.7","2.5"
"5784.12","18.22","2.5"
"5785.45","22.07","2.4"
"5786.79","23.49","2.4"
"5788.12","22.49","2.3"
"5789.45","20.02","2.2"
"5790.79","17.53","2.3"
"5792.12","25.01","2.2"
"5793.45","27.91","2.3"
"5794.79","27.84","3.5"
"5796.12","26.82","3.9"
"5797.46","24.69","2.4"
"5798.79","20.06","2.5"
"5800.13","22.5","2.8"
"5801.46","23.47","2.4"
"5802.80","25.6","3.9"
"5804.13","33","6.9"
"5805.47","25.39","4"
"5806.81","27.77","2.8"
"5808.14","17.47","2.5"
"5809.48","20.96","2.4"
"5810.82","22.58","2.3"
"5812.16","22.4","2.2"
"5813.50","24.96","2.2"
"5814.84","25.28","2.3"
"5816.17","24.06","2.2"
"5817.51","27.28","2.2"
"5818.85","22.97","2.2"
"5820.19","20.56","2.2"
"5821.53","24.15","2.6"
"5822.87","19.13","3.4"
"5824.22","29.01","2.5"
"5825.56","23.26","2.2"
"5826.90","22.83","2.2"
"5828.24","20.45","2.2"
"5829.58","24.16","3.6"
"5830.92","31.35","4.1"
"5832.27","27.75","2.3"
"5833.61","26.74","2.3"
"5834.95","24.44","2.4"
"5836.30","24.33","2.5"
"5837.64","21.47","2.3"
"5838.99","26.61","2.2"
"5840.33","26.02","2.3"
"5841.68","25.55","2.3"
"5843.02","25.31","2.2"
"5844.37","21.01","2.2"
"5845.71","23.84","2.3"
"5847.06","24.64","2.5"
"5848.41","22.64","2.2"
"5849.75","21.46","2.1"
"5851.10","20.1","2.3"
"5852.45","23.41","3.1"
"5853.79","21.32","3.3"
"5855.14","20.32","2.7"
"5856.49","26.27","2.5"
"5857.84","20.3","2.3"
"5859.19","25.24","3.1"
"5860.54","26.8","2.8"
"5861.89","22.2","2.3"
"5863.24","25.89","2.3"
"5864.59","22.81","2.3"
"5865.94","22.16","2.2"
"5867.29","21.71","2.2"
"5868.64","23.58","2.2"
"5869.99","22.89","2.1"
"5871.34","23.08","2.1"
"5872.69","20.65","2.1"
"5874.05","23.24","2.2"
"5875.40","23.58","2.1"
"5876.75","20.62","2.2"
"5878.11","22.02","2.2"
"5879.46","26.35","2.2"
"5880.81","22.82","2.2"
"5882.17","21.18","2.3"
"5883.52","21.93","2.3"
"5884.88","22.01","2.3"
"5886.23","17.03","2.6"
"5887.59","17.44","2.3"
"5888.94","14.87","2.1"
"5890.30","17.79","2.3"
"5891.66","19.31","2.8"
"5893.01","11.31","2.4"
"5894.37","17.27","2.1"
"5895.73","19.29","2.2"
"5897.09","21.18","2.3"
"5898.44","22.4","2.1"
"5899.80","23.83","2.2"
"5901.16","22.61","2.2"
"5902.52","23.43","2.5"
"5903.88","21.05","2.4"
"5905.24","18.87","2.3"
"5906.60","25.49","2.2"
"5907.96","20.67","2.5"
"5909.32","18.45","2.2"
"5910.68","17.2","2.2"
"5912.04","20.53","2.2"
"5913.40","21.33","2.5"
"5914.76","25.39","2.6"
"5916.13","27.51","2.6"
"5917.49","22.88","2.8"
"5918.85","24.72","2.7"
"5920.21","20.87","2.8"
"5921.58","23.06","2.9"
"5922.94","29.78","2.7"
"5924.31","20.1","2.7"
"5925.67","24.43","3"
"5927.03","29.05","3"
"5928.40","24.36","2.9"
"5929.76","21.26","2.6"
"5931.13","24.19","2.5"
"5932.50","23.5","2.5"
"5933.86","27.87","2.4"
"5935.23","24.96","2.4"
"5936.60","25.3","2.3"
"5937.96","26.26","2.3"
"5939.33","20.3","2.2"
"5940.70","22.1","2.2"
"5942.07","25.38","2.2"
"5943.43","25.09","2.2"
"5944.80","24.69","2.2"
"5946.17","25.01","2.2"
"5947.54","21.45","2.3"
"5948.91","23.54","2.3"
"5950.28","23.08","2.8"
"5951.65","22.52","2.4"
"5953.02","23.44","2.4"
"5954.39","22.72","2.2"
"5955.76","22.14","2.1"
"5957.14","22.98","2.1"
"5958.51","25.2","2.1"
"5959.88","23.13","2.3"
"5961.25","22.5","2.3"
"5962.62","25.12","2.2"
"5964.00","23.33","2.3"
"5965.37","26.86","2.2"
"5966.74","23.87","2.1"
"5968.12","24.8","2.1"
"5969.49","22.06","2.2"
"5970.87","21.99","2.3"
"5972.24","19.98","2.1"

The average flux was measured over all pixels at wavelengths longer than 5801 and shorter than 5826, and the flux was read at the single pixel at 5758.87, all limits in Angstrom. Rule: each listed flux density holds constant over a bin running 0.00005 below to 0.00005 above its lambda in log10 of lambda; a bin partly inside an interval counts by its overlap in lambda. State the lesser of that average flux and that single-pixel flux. 9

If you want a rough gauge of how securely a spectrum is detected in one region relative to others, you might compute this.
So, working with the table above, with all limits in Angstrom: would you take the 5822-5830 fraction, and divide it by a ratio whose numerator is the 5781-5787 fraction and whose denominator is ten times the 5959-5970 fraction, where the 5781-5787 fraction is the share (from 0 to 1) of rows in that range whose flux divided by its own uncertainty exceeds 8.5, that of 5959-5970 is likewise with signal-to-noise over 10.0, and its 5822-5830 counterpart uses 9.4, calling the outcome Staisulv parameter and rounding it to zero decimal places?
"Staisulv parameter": 11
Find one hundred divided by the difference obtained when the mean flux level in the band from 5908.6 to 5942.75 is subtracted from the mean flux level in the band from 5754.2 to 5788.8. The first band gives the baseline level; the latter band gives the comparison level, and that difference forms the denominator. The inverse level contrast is -55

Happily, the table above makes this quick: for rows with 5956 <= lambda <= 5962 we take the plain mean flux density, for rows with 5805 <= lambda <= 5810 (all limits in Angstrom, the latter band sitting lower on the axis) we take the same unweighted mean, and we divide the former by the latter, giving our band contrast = 1.02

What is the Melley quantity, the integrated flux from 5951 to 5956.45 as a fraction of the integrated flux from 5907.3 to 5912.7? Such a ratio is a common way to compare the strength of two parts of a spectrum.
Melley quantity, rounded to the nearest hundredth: 1.19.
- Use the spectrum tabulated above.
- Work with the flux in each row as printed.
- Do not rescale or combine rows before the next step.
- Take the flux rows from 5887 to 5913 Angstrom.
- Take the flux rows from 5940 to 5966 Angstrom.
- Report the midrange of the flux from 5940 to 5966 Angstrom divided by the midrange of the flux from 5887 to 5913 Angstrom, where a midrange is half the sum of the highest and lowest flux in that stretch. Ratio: 1.31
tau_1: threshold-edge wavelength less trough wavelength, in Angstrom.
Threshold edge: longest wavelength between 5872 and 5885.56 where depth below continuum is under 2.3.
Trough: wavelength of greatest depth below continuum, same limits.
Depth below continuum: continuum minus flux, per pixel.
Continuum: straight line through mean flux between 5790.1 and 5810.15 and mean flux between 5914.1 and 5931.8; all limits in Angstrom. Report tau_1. 4.1 Angstrom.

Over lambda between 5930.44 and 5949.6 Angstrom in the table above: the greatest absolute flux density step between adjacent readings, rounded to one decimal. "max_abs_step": 6.0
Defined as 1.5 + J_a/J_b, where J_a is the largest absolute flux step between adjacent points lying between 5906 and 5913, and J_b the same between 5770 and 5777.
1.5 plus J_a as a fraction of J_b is 2.2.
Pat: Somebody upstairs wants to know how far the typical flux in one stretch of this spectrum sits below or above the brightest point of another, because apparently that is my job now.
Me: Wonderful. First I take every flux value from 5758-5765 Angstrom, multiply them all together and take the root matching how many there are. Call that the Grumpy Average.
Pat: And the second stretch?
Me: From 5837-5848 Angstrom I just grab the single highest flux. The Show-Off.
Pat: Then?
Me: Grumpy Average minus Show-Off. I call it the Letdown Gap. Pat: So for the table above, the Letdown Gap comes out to -7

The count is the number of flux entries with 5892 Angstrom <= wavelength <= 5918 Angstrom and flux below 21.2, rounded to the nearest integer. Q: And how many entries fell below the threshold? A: 10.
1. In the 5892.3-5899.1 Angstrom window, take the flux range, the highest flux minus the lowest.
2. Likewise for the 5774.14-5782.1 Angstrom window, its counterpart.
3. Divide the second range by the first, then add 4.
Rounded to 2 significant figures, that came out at 5.4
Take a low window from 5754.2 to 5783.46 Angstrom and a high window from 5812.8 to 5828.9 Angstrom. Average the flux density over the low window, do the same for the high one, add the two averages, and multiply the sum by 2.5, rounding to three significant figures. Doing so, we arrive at 114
